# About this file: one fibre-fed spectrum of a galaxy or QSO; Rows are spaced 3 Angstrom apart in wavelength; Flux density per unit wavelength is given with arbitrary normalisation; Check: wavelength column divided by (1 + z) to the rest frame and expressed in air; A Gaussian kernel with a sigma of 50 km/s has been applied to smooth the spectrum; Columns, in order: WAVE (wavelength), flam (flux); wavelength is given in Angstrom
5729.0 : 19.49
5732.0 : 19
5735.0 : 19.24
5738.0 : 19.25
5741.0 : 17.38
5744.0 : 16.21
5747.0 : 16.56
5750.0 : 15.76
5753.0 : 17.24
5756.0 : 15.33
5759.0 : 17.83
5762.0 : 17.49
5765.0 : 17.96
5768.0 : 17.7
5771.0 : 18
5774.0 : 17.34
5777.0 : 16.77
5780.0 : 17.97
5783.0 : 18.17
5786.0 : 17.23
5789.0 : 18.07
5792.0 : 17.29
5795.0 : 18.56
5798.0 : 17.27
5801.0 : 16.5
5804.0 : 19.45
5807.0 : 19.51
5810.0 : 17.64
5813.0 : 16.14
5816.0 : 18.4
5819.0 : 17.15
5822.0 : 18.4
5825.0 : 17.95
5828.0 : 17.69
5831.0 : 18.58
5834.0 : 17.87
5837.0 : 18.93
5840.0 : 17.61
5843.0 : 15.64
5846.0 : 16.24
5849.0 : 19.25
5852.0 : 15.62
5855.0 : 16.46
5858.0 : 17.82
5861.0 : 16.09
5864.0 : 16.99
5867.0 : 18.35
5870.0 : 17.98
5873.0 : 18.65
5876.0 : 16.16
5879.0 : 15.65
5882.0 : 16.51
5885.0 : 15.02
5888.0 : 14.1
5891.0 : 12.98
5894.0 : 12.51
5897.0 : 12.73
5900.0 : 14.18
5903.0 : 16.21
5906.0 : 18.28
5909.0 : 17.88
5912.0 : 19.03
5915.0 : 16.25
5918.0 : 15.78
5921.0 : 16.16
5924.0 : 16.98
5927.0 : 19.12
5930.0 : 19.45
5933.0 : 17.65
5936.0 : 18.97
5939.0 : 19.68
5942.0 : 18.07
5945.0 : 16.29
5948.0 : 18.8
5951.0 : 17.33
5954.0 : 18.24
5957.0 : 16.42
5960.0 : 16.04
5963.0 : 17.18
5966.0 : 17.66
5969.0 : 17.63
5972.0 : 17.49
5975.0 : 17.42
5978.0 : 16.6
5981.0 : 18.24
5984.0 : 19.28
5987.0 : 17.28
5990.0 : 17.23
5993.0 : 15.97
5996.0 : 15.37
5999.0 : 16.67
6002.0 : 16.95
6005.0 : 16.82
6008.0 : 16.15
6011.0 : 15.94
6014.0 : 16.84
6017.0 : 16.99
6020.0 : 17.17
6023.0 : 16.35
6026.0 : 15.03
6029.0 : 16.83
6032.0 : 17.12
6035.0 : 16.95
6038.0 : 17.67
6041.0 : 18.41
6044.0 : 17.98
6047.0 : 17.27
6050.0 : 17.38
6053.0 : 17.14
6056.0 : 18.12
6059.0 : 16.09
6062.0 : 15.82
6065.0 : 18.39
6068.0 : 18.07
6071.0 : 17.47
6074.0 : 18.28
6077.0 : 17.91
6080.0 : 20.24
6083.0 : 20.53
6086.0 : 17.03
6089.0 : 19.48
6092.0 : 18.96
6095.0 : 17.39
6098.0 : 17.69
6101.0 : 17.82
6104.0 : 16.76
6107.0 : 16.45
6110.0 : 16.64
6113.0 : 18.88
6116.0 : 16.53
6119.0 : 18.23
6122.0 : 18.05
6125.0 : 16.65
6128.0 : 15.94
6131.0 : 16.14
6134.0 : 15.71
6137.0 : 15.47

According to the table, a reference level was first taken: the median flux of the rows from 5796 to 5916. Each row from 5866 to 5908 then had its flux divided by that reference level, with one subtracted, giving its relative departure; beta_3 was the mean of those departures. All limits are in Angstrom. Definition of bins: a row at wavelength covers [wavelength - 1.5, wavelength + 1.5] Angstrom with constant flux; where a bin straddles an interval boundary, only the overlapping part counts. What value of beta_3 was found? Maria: -0.090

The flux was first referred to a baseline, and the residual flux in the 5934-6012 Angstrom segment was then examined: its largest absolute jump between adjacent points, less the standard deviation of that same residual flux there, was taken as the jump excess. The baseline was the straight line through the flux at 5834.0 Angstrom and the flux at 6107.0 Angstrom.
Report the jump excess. 1.5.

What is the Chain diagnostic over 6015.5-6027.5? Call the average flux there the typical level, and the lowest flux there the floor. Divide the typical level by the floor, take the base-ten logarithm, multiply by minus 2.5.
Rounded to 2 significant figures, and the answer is -0.094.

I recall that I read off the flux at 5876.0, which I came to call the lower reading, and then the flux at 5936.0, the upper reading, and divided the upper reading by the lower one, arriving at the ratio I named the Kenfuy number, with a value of 1.17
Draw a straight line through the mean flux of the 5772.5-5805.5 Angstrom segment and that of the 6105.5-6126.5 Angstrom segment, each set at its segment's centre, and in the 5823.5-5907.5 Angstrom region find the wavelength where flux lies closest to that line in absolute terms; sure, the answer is 5840.0 Angstrom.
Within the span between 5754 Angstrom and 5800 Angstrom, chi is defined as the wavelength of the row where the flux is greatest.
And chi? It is 5795.0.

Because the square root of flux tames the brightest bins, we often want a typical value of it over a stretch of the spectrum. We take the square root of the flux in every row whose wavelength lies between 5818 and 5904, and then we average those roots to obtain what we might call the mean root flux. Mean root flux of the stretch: 4.059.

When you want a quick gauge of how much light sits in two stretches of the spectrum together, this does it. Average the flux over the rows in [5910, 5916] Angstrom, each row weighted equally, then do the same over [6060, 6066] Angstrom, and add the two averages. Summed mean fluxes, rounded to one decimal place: 34.7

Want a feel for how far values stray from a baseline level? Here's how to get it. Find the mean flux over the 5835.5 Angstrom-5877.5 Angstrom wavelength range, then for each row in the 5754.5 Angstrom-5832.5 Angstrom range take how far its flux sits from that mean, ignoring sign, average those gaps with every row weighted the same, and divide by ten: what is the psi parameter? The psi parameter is 0.078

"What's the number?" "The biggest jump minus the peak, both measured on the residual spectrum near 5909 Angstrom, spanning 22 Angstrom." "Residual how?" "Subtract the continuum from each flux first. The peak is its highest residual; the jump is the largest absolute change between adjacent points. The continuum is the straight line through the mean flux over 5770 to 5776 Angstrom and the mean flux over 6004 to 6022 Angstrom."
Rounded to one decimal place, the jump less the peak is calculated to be 0.8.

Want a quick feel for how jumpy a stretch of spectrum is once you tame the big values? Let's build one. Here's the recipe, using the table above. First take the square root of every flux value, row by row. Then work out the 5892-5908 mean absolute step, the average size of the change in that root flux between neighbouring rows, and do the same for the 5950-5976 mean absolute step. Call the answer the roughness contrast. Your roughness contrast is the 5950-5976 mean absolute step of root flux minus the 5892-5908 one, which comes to -0.110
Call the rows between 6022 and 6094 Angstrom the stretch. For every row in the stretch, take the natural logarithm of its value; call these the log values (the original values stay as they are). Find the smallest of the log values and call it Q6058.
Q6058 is 2.71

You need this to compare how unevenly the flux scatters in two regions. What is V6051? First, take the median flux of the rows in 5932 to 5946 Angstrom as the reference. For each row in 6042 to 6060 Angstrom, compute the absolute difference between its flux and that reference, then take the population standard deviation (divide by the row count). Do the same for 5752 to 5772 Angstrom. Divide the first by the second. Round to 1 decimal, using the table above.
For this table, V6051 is 0.7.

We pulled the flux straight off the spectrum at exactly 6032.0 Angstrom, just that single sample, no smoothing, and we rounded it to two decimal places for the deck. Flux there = 17.12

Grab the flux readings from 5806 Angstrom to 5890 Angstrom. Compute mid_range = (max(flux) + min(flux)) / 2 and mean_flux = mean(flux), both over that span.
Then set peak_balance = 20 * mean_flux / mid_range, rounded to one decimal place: 20.5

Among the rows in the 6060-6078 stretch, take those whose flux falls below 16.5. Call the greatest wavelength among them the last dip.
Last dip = 6062.0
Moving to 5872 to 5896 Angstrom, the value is 5894.0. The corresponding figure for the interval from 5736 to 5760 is 5756.0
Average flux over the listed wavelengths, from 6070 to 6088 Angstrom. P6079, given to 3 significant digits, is 18.6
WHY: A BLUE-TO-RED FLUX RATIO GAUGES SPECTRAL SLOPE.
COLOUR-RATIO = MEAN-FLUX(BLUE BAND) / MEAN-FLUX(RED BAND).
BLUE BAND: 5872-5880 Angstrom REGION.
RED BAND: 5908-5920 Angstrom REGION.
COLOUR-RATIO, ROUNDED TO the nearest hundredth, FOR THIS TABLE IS 0.98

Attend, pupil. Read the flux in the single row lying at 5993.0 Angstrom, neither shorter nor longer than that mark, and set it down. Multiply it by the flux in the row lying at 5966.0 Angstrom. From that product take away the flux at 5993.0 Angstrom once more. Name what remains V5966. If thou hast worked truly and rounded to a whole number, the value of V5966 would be 266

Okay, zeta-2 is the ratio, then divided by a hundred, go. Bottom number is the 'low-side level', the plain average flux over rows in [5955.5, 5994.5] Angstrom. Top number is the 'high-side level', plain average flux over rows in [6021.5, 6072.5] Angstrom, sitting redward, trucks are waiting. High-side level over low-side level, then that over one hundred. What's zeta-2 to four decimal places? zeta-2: 0.0100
